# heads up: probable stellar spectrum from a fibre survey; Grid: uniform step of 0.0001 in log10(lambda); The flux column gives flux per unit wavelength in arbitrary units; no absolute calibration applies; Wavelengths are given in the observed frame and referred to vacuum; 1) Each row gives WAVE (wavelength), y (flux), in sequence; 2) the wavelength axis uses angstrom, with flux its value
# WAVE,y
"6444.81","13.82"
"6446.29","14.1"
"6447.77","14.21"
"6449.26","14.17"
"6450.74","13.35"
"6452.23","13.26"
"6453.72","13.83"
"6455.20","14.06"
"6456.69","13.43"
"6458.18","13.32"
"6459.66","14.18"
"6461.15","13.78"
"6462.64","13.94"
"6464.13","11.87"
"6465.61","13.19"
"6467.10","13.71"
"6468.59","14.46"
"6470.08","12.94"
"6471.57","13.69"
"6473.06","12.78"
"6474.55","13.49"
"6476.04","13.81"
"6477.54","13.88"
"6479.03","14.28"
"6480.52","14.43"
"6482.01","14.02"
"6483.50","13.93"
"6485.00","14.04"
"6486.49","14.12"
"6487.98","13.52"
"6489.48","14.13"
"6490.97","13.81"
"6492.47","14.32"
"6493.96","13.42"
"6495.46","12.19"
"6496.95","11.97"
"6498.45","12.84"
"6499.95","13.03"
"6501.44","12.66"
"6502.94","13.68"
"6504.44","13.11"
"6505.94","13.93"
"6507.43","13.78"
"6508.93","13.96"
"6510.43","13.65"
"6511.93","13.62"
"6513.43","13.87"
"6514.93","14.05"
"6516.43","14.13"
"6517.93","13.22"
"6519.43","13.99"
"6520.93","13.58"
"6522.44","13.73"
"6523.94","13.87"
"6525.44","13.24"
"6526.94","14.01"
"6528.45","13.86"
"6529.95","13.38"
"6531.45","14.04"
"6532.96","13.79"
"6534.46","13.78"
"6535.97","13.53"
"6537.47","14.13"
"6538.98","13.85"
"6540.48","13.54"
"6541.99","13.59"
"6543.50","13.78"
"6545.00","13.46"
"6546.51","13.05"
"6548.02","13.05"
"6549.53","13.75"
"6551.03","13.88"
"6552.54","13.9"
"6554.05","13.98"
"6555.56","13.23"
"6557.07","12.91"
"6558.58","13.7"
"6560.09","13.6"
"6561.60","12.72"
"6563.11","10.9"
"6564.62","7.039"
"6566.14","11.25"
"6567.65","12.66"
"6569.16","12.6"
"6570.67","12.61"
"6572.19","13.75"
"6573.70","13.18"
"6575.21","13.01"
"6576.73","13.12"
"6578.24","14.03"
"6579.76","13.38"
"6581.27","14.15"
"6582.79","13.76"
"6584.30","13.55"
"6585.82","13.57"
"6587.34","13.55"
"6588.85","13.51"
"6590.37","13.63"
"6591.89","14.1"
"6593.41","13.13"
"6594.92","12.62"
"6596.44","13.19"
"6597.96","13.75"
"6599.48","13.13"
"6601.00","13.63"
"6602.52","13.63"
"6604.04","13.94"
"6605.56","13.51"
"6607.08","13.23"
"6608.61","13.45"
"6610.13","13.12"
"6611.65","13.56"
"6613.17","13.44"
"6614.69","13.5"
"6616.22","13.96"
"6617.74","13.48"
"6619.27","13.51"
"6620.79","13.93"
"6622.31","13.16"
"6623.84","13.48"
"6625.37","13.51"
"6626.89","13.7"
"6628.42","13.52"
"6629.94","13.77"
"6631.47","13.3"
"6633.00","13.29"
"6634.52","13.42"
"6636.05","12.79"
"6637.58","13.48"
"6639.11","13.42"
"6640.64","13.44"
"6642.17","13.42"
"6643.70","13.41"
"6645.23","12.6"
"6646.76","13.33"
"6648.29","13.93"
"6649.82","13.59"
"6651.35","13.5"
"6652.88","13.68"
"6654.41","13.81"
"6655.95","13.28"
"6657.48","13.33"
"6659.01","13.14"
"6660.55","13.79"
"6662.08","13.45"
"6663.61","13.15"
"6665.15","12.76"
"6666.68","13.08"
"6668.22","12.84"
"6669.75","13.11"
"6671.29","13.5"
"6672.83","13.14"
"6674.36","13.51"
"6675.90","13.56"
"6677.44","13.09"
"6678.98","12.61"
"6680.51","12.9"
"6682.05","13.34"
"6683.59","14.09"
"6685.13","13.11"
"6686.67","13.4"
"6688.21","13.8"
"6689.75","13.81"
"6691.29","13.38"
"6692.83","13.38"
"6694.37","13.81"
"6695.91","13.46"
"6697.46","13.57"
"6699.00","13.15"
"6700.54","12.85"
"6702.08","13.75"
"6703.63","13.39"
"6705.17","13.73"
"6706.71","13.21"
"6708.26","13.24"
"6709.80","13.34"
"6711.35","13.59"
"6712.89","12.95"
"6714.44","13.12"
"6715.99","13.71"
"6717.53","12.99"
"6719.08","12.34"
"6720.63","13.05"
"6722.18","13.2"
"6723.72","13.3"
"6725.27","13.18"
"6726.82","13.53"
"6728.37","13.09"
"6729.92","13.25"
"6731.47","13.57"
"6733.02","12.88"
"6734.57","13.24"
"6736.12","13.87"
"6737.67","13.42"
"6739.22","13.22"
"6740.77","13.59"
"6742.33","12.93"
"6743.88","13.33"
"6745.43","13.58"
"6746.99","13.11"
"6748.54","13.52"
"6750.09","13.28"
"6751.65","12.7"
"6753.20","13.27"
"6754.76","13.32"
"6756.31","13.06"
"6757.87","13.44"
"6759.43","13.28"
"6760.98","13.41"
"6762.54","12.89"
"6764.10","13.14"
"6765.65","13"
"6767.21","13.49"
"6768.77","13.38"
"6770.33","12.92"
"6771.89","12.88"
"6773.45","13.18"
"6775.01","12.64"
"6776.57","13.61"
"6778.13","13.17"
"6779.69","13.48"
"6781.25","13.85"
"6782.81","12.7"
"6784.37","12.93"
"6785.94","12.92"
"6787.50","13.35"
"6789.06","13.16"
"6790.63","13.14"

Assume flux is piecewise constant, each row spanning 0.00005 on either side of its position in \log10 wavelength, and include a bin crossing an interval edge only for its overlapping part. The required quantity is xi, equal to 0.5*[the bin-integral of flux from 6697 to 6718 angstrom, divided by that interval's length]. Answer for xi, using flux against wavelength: 6.67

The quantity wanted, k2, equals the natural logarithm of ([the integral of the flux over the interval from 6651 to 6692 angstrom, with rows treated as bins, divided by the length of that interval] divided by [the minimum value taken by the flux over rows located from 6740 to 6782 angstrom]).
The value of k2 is 0.05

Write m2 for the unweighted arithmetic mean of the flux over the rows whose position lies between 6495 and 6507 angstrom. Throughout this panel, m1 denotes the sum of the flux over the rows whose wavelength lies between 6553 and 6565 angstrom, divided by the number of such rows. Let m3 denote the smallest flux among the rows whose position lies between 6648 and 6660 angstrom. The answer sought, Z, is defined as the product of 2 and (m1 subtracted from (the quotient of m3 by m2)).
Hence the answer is -22.5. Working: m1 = 12.3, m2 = 12.9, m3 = 13.14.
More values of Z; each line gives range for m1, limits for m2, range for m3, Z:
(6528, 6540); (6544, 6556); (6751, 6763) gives -25.7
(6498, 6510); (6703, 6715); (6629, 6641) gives -24.8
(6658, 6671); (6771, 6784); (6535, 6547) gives -24.4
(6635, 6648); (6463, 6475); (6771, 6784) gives -24.6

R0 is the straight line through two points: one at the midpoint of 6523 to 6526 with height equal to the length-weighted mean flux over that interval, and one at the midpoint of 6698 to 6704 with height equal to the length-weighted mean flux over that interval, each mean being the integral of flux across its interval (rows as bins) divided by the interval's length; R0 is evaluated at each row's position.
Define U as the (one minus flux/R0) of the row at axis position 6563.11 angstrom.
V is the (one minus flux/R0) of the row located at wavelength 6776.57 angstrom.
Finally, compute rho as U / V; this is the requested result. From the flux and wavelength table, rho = -6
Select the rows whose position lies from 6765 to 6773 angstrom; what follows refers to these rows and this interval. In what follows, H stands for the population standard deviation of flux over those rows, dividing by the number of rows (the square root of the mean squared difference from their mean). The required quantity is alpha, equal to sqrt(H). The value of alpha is 0.50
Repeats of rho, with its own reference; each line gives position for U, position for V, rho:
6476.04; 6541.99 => 8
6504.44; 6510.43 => -28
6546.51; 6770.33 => 2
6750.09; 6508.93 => 0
